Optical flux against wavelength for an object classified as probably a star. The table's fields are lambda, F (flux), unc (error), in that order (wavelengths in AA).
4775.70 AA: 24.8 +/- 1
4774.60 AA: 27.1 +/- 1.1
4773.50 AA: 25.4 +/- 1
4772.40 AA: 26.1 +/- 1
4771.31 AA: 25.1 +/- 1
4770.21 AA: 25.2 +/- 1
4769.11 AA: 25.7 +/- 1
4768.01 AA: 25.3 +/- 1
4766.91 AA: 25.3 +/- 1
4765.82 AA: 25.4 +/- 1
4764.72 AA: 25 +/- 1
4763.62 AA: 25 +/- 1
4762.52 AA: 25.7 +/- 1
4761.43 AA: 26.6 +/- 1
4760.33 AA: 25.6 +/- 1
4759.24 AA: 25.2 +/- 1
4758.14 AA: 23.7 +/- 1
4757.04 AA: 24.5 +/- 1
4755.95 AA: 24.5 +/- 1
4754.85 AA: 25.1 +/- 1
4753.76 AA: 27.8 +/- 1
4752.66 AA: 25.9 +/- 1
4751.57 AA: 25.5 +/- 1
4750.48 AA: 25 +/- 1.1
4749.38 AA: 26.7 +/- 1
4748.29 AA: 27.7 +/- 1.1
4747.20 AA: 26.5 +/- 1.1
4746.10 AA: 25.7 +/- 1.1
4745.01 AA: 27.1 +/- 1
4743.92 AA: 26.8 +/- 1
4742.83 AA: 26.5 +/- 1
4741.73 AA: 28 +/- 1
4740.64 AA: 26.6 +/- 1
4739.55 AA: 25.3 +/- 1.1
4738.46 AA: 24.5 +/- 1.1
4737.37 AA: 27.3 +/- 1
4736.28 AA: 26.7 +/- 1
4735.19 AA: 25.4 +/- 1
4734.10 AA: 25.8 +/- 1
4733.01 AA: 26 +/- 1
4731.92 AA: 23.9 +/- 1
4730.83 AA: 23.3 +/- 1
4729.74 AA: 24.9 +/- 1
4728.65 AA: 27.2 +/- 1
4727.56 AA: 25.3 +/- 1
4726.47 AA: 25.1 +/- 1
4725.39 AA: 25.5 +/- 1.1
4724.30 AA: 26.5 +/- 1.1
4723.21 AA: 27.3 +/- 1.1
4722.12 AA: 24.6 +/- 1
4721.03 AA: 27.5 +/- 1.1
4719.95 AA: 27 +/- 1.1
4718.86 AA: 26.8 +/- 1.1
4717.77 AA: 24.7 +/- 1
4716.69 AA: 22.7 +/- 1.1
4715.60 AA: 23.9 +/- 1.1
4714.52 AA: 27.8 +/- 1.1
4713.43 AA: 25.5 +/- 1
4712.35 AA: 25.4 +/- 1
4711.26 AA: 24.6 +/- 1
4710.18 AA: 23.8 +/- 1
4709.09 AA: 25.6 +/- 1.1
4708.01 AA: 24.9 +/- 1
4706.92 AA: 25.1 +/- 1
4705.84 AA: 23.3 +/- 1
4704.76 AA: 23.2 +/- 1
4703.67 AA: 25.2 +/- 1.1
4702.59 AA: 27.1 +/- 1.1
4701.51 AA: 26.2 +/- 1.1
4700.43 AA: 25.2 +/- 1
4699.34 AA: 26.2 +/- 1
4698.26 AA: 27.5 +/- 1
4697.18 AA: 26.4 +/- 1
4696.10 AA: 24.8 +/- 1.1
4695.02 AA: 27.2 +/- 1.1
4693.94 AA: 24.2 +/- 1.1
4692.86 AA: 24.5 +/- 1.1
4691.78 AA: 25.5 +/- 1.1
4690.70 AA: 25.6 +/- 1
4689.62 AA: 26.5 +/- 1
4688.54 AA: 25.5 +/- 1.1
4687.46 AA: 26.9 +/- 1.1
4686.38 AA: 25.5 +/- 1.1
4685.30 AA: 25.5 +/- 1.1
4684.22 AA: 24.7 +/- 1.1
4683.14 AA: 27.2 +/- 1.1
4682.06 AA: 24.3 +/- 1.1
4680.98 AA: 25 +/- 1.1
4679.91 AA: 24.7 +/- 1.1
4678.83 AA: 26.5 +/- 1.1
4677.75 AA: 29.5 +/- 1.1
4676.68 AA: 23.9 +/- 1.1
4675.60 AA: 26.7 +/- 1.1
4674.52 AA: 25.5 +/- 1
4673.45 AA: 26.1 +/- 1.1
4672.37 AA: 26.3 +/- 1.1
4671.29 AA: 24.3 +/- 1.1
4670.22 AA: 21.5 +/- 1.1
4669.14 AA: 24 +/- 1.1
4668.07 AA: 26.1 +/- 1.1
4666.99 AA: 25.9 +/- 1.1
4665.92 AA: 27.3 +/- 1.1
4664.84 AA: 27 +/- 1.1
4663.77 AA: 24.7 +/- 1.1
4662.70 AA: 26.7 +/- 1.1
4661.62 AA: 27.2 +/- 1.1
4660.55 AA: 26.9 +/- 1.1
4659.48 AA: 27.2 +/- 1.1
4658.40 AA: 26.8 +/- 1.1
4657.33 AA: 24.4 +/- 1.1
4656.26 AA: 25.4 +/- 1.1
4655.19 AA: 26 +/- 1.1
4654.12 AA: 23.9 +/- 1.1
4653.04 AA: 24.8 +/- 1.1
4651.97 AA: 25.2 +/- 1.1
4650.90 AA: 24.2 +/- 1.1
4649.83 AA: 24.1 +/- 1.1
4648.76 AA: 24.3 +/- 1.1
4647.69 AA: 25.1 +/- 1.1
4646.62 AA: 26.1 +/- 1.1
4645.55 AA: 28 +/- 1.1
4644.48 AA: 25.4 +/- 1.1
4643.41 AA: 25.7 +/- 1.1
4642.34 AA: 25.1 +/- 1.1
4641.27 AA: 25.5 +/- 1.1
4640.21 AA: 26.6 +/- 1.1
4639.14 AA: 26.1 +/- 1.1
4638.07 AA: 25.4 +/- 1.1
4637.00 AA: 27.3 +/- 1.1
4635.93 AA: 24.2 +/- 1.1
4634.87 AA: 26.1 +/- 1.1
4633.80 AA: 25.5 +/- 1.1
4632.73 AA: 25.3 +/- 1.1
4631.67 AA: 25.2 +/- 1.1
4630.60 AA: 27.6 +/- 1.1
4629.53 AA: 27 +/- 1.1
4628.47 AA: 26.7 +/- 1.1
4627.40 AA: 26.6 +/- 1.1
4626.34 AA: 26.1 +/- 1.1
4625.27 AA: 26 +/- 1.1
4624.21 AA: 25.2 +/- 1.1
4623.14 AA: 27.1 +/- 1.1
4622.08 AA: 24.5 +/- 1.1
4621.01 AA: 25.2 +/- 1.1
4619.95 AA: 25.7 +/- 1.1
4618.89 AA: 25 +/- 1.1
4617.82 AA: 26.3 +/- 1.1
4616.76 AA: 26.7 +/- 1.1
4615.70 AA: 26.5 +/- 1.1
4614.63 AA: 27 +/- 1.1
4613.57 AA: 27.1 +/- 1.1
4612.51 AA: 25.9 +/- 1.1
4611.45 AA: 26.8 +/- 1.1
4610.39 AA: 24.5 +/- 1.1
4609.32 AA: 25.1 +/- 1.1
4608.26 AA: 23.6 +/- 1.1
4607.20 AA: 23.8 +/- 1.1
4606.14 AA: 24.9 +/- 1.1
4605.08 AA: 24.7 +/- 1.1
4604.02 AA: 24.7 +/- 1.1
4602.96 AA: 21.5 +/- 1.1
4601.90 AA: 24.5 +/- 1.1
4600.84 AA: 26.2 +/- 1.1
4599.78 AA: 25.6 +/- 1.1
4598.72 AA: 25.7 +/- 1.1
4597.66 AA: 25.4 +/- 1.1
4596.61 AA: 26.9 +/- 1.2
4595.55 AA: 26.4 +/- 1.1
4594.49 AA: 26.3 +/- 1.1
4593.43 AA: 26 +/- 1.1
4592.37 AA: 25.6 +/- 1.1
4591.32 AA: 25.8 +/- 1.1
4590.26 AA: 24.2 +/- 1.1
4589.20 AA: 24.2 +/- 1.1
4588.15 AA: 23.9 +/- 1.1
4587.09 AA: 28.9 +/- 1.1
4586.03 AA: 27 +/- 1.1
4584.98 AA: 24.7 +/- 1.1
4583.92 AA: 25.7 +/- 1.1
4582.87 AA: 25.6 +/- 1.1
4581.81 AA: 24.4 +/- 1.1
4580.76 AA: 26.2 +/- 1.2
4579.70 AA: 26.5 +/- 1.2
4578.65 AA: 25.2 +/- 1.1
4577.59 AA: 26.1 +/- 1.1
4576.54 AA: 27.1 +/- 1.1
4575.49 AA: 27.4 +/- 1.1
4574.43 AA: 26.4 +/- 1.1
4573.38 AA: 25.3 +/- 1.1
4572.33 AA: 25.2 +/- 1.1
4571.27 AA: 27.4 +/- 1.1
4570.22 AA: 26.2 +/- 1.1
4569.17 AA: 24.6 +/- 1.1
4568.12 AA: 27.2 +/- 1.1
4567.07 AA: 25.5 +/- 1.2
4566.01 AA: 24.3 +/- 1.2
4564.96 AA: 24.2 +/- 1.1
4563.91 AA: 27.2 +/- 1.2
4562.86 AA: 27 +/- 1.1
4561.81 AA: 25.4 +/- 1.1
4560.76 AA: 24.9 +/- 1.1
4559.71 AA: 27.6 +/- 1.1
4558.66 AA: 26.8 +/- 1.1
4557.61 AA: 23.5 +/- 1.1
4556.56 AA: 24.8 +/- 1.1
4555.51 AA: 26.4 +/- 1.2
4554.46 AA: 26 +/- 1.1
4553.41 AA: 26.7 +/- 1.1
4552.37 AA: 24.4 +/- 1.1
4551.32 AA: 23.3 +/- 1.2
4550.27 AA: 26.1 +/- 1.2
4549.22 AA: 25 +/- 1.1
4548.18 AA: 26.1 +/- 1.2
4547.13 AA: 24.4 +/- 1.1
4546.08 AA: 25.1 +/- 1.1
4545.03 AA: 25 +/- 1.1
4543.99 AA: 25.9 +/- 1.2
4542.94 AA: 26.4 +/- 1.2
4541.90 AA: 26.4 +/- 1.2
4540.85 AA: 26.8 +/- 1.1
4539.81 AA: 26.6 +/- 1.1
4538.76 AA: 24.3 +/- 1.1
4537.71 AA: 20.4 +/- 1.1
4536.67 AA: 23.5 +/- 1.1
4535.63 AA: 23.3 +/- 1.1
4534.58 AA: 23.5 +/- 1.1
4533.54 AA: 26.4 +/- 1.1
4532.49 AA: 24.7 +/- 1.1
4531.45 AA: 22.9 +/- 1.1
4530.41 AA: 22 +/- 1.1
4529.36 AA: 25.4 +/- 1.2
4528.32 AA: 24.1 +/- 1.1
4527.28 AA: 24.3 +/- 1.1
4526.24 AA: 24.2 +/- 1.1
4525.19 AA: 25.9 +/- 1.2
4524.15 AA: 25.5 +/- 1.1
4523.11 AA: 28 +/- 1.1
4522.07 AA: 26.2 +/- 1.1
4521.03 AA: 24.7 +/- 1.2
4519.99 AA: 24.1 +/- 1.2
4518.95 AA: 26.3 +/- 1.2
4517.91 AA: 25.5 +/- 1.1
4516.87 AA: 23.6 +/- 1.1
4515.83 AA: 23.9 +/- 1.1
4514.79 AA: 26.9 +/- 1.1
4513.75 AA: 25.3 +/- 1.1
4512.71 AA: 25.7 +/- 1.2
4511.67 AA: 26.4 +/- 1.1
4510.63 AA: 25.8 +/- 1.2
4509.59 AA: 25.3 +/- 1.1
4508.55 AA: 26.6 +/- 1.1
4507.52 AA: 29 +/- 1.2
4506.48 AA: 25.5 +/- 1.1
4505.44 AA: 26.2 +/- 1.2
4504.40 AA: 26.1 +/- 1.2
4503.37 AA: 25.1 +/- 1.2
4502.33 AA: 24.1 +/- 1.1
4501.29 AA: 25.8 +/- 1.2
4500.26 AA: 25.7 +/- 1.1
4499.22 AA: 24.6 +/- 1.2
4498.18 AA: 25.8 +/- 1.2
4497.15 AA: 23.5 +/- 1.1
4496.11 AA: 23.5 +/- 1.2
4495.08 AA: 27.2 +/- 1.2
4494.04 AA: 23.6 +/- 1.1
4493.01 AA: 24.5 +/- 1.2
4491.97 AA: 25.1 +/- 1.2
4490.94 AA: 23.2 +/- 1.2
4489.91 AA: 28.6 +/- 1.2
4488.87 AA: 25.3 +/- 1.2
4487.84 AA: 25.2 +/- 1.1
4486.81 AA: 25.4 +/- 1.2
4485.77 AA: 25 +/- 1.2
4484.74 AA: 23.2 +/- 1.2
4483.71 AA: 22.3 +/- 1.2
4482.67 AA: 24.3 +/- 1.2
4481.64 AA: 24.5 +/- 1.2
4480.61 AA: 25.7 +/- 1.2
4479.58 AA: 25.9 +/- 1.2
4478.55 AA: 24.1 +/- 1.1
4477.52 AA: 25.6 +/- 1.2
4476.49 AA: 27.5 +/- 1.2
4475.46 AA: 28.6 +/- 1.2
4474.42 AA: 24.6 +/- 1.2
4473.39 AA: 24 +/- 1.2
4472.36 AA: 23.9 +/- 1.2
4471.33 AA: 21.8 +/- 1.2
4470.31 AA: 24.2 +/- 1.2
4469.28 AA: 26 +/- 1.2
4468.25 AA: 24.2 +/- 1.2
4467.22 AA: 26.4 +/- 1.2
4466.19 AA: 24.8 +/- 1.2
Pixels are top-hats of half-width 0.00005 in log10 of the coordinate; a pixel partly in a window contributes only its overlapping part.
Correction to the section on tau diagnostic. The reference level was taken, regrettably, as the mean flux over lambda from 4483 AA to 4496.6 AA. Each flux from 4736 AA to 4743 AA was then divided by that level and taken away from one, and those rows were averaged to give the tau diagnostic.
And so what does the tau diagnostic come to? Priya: -0.066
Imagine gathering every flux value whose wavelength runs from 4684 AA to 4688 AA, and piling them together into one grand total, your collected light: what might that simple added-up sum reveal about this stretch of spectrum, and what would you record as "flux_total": 102.6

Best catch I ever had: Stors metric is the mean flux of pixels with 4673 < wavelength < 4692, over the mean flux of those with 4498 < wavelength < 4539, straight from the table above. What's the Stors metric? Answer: 1.031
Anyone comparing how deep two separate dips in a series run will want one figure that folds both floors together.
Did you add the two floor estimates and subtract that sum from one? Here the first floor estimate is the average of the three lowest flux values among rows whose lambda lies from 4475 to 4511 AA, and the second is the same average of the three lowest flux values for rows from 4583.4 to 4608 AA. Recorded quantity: -45.0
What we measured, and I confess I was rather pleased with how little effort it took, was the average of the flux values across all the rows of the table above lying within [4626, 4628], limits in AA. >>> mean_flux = 26.4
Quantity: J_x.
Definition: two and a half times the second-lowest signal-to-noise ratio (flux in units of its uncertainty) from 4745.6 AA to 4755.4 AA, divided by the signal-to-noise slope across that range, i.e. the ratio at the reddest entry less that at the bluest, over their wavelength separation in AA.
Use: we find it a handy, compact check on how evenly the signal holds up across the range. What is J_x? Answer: 294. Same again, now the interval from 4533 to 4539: -145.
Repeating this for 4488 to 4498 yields 1446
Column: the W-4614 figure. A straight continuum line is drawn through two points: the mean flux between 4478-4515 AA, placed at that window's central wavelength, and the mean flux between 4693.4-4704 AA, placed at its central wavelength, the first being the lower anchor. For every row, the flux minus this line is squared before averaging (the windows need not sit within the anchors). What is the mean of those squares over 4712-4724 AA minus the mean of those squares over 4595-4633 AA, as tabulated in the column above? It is 1.2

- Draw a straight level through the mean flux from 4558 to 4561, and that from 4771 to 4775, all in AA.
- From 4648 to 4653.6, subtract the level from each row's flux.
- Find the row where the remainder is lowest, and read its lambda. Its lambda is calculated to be 4649.83 AA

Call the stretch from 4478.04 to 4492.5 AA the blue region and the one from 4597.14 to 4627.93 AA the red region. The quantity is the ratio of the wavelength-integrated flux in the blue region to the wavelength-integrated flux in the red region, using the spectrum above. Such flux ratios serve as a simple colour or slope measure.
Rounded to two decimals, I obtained 0.46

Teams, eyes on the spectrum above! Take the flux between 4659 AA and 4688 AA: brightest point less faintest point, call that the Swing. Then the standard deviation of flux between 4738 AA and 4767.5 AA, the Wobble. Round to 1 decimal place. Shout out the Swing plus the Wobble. 9.1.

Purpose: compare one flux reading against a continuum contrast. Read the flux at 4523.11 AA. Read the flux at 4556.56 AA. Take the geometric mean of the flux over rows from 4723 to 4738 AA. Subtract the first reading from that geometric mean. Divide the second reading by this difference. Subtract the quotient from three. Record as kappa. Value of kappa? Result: 14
